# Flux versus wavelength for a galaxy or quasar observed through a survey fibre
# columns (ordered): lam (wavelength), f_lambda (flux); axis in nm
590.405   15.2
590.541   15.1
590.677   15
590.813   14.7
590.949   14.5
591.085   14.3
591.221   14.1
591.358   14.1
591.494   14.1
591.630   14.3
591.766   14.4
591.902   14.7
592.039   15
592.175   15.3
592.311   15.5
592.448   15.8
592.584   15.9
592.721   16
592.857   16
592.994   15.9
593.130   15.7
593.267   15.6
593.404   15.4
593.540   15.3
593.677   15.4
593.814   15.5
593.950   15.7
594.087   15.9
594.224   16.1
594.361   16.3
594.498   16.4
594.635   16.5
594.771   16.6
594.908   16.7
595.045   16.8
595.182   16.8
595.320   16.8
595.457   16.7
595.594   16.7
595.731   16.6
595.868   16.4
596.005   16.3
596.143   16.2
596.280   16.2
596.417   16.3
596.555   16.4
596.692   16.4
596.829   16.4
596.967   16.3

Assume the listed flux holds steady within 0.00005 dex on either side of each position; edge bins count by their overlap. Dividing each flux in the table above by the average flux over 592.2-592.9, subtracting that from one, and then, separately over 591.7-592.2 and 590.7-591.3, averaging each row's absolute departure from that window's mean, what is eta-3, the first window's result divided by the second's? 1.5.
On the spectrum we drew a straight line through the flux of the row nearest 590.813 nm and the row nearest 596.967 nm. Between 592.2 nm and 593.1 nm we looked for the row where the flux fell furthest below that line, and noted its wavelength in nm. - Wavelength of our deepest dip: 592.311 nm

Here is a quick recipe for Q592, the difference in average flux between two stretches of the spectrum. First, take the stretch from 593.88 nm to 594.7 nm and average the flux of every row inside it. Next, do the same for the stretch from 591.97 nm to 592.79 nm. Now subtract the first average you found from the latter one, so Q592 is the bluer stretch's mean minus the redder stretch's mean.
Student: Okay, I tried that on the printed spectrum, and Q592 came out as -0.6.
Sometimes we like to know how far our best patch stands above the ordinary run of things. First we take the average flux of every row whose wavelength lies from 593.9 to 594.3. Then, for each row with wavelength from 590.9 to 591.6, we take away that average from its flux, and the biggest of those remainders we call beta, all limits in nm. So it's -1.4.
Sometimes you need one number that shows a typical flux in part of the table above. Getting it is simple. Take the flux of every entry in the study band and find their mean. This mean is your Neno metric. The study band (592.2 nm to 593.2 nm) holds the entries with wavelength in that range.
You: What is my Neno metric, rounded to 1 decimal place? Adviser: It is 15.8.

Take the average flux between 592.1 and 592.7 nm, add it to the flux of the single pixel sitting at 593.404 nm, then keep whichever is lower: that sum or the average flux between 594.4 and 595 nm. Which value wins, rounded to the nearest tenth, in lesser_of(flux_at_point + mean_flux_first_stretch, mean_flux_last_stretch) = 16.6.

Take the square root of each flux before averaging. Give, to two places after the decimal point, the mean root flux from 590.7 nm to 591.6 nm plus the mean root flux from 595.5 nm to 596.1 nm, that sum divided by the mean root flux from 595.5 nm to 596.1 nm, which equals 1.93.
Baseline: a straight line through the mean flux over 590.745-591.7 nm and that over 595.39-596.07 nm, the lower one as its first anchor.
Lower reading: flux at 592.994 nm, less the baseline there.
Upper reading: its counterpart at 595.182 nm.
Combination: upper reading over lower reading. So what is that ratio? 0.7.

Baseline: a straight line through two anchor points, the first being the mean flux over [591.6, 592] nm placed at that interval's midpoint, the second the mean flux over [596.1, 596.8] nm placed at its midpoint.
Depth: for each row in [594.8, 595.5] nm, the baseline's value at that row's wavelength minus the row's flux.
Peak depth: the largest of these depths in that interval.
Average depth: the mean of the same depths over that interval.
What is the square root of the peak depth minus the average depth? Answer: 0.41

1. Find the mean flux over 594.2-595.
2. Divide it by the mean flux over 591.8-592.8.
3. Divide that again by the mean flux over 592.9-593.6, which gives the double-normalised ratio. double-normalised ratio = 0.068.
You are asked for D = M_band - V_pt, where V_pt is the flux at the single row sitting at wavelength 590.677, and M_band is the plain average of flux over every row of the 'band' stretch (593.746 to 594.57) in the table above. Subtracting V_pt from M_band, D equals 1.0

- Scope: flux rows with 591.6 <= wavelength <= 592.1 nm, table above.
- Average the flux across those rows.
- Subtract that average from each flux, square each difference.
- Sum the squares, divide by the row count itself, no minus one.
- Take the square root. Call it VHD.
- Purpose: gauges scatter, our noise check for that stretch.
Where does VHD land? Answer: 0.27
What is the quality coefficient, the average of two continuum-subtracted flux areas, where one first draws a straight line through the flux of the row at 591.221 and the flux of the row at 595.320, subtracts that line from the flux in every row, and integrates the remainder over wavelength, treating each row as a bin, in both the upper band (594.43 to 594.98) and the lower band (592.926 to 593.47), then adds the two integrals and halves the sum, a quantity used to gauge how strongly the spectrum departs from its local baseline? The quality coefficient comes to 0.11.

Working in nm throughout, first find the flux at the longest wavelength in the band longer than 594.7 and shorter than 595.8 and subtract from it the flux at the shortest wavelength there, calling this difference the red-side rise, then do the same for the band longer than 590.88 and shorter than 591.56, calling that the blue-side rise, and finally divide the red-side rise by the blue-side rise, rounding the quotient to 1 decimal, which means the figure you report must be 0.0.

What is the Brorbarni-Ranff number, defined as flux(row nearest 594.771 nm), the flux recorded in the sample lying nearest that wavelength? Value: 16.6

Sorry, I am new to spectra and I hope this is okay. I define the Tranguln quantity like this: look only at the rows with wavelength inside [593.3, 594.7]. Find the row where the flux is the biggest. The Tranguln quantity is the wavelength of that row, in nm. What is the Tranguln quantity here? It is 594.635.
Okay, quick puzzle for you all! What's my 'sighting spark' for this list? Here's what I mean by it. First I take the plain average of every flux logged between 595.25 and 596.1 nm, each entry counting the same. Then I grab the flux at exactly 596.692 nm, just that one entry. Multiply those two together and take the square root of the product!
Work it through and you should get 16.5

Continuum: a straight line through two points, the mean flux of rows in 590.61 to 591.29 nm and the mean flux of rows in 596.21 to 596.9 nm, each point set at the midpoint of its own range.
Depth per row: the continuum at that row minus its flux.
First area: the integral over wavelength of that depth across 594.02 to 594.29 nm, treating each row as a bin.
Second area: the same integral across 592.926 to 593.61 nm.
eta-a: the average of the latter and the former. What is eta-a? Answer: -0.17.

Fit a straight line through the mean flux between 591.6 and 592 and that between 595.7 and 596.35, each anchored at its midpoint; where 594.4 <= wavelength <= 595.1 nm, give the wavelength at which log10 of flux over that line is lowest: 594.498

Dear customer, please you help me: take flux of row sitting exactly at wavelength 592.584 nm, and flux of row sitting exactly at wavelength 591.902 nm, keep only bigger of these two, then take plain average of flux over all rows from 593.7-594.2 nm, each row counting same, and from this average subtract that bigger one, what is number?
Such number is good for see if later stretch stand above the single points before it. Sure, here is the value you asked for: -0.2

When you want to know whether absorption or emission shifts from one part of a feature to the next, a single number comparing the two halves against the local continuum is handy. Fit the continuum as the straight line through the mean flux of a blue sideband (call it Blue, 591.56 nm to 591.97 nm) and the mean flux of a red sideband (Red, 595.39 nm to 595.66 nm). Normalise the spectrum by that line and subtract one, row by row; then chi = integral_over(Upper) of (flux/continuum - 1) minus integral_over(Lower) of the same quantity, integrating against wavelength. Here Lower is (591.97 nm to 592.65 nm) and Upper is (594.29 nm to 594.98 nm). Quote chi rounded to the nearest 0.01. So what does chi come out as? -0.02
